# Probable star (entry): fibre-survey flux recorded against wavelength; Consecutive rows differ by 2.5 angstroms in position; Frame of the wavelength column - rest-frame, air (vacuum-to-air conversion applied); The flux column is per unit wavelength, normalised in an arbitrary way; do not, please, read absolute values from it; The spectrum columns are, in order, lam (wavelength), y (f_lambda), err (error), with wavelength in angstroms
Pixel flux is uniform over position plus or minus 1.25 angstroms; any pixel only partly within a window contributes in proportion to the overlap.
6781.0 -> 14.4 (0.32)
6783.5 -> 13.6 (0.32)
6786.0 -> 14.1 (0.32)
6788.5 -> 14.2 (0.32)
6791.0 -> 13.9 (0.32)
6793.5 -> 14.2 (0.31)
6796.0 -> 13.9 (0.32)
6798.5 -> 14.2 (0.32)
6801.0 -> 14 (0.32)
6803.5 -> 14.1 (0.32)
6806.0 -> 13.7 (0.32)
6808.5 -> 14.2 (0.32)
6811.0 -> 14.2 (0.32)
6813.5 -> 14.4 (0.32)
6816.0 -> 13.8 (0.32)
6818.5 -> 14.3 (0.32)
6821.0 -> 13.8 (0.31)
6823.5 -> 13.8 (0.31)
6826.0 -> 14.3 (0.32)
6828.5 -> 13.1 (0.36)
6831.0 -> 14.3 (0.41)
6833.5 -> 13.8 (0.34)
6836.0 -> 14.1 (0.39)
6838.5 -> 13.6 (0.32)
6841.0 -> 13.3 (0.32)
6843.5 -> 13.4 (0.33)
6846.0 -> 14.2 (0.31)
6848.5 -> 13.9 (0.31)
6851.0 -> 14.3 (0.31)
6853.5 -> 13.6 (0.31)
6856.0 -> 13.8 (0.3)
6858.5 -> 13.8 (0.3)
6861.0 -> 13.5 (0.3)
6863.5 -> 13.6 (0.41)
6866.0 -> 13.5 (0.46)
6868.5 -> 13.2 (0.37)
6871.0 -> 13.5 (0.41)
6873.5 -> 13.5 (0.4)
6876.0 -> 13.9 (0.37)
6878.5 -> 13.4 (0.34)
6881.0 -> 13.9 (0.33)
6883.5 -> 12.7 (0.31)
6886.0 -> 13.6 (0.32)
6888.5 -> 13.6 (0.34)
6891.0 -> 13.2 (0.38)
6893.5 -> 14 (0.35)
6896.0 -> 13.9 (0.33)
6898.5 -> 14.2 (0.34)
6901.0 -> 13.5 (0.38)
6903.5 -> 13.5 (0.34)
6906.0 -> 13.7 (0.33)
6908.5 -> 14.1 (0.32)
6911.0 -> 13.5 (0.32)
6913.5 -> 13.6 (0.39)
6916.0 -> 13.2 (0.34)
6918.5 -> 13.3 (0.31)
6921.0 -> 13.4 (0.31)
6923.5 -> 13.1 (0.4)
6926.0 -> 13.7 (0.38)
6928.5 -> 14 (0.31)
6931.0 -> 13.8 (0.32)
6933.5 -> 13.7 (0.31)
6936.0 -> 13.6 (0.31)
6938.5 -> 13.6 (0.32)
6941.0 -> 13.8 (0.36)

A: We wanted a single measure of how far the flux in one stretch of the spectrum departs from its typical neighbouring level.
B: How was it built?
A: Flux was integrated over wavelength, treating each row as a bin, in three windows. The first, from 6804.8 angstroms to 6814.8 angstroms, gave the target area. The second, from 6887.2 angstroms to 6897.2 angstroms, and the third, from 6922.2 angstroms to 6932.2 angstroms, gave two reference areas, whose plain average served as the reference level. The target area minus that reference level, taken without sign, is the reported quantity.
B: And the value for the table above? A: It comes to 4.6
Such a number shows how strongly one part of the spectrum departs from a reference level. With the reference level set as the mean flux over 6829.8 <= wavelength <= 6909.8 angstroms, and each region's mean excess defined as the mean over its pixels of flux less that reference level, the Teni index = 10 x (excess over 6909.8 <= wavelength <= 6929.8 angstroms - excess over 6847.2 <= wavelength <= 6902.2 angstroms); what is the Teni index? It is -1.7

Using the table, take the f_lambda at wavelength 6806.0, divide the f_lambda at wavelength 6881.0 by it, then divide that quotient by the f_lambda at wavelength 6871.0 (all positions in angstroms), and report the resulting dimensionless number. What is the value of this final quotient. 0.0752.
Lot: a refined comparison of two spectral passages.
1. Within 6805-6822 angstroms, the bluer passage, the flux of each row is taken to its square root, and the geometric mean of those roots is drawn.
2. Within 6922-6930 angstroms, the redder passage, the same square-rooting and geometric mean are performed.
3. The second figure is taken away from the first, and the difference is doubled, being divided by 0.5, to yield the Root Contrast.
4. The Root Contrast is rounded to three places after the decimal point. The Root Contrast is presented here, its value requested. 0.124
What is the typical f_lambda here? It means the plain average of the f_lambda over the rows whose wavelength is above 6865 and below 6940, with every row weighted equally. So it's 13.6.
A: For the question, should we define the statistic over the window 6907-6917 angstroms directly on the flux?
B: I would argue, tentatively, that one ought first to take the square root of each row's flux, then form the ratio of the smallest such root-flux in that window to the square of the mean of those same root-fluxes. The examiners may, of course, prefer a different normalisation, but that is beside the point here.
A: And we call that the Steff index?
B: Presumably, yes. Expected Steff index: 0.267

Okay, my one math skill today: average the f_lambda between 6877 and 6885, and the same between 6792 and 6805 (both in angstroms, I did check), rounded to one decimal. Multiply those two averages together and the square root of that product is 13.7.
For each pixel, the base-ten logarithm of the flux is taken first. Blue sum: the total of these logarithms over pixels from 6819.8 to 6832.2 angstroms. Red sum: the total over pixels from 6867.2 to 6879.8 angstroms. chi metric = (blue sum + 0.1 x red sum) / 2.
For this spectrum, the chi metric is 3.14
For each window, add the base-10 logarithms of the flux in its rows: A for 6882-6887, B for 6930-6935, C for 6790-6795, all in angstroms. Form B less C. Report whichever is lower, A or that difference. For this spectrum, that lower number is -0.019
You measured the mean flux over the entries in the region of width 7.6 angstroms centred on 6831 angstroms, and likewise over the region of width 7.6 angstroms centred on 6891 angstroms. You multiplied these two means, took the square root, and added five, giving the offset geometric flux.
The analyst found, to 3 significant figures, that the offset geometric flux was 18.7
